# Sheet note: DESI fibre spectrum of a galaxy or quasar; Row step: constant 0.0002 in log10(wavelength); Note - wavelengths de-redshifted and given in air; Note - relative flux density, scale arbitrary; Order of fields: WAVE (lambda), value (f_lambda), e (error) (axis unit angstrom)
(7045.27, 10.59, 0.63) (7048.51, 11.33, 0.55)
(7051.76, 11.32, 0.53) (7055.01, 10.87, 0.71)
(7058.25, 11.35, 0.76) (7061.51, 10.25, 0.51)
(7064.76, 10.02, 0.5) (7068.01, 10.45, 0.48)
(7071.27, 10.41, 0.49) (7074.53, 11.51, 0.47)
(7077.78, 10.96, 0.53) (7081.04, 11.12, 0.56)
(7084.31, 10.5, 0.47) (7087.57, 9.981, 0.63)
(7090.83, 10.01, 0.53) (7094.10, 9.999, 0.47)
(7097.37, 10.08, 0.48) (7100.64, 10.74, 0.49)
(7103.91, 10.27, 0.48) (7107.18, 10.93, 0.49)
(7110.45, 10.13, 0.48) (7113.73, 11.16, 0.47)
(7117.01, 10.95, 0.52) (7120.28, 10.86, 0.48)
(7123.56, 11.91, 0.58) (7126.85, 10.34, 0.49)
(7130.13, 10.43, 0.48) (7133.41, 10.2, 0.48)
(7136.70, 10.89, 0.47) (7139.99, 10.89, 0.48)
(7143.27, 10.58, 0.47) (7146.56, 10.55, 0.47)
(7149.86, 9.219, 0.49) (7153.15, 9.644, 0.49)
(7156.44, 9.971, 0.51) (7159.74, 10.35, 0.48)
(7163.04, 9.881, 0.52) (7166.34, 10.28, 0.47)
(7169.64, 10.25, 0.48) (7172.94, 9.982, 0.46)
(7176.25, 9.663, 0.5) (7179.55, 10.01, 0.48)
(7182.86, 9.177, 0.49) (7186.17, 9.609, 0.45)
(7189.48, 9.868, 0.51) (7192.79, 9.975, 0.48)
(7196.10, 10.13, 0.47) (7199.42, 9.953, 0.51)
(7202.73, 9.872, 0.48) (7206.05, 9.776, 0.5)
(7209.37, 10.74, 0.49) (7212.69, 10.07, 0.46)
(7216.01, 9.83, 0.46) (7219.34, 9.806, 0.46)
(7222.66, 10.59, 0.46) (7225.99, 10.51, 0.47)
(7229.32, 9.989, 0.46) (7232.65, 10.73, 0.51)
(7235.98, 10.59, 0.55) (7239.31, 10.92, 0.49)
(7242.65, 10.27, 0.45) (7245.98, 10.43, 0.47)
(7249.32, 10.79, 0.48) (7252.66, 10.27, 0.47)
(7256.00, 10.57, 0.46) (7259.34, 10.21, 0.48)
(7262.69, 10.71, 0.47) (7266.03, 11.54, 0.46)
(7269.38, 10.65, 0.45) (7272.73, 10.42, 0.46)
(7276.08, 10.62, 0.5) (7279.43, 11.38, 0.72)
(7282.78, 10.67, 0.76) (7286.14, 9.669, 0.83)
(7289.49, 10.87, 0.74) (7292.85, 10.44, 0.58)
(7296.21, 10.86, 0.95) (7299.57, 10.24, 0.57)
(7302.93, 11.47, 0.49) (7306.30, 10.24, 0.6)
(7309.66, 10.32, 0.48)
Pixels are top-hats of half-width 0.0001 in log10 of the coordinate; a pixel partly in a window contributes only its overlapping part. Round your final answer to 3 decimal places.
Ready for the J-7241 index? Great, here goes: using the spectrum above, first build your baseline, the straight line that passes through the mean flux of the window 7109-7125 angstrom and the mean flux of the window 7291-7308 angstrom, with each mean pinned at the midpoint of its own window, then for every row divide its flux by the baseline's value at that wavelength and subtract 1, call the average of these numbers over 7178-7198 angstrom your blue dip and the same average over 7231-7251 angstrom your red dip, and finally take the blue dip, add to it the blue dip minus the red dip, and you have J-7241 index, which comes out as -0.184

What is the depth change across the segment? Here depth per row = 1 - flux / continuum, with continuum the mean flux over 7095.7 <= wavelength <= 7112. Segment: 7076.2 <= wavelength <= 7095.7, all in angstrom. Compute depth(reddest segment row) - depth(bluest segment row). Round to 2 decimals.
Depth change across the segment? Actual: 0.09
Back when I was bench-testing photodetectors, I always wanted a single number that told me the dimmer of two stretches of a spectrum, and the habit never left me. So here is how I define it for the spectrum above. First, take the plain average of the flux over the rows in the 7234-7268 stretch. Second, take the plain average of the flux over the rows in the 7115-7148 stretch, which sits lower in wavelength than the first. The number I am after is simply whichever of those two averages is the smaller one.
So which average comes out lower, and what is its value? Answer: 10.6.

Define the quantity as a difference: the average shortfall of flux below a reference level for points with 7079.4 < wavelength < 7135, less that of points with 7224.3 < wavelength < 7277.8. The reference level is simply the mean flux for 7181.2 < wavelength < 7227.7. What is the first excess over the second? 0.0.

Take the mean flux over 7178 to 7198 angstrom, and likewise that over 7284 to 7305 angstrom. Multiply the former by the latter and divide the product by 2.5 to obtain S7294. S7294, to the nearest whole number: 41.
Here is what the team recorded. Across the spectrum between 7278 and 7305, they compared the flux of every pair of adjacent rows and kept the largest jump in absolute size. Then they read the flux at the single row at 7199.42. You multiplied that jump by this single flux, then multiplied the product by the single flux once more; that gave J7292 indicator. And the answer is 122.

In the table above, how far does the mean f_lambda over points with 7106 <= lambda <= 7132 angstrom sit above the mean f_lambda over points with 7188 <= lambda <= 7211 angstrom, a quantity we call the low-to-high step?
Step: 0.79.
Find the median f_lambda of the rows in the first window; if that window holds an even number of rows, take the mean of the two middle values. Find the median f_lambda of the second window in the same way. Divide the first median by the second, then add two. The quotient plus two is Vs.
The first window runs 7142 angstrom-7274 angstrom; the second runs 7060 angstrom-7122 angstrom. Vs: 2.98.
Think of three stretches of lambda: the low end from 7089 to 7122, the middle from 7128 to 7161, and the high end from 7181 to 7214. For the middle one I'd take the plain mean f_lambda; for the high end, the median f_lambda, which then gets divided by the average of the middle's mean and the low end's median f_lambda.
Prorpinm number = 0.95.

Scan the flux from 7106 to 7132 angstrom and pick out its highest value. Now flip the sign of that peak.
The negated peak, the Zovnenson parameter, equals -11.9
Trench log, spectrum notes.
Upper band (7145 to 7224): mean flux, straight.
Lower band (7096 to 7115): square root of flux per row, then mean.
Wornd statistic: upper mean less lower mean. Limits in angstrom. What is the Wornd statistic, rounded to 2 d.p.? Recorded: 6.72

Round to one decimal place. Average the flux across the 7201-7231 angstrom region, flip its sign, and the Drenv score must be -10.1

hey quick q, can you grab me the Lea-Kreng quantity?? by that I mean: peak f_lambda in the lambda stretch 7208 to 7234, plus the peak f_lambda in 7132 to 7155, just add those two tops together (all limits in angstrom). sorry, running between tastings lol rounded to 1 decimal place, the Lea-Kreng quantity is 21.6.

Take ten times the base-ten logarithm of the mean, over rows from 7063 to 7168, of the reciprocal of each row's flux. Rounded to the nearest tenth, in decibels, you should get -10.2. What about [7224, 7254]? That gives -10.2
